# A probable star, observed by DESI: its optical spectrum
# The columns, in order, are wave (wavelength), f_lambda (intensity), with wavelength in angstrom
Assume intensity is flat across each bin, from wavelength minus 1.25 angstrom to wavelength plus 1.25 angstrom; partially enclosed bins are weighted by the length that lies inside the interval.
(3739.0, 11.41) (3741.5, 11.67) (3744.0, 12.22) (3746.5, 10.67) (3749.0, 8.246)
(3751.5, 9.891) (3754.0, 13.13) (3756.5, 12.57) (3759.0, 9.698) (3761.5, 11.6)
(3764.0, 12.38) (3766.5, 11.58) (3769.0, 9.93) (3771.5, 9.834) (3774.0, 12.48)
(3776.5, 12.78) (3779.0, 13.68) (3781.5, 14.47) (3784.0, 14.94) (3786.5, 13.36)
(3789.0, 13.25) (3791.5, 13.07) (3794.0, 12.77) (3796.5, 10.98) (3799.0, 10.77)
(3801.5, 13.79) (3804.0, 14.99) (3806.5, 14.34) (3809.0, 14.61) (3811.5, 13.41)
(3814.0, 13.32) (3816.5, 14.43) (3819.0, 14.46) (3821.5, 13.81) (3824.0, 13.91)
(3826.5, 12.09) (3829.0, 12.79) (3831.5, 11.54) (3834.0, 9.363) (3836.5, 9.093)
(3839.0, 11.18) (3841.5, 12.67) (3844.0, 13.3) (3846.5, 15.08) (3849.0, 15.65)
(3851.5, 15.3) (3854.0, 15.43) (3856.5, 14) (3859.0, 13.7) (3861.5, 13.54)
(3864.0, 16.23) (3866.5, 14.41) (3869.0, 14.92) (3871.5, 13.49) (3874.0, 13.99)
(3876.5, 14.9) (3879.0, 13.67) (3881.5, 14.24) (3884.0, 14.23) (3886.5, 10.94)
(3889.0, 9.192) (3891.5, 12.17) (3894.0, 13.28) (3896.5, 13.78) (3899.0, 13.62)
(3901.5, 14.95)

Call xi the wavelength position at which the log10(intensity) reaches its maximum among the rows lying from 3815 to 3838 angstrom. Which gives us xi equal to 3819.0 angstrom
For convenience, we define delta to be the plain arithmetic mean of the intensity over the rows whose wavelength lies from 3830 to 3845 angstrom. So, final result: 11.2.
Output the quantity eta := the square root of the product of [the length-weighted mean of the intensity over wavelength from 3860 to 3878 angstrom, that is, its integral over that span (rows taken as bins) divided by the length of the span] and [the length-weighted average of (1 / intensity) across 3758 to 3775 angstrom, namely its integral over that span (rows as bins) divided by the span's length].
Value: 1.15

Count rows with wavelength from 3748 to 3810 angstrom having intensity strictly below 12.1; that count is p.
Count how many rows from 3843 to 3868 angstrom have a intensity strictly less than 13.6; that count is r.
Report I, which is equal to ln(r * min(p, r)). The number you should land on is 1.39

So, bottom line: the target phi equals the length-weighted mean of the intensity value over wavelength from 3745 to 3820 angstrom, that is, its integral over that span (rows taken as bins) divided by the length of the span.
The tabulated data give 12.5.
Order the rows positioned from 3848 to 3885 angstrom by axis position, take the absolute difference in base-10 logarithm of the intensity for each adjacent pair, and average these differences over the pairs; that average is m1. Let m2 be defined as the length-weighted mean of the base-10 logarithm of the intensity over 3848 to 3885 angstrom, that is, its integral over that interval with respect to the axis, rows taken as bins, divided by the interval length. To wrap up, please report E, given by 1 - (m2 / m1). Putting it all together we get -44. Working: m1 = 0.026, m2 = 1.16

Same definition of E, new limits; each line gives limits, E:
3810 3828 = -54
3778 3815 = -39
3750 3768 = -15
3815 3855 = -32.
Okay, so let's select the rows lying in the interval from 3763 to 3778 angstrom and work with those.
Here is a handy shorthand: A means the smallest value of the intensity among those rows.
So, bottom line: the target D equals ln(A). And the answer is 2.29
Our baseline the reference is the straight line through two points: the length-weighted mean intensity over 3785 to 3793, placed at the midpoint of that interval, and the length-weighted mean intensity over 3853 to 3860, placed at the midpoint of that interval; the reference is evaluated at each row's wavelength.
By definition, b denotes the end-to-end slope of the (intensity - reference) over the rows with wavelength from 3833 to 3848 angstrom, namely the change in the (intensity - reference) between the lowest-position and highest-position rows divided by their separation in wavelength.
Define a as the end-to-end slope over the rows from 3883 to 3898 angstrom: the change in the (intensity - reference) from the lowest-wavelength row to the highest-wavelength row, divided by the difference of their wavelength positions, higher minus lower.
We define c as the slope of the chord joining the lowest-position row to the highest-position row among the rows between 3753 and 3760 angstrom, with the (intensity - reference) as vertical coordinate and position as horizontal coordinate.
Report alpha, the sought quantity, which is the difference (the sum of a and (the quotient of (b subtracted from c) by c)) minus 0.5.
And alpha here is 1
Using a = -0.05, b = 0.44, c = -0.7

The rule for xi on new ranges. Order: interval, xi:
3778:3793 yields 3784.0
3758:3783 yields 3781.5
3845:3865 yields 3864.0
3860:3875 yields 3864.0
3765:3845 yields 3804.0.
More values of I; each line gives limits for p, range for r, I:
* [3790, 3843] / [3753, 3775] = 4.14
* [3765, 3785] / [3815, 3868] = 3.30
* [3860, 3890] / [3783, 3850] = 3.47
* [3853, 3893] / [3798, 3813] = 1.39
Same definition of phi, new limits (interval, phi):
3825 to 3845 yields 11.5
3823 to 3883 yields 13.5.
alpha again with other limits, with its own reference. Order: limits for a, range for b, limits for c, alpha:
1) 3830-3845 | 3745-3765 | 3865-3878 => -2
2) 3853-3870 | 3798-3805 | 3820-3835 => 3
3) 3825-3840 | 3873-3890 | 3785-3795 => -3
